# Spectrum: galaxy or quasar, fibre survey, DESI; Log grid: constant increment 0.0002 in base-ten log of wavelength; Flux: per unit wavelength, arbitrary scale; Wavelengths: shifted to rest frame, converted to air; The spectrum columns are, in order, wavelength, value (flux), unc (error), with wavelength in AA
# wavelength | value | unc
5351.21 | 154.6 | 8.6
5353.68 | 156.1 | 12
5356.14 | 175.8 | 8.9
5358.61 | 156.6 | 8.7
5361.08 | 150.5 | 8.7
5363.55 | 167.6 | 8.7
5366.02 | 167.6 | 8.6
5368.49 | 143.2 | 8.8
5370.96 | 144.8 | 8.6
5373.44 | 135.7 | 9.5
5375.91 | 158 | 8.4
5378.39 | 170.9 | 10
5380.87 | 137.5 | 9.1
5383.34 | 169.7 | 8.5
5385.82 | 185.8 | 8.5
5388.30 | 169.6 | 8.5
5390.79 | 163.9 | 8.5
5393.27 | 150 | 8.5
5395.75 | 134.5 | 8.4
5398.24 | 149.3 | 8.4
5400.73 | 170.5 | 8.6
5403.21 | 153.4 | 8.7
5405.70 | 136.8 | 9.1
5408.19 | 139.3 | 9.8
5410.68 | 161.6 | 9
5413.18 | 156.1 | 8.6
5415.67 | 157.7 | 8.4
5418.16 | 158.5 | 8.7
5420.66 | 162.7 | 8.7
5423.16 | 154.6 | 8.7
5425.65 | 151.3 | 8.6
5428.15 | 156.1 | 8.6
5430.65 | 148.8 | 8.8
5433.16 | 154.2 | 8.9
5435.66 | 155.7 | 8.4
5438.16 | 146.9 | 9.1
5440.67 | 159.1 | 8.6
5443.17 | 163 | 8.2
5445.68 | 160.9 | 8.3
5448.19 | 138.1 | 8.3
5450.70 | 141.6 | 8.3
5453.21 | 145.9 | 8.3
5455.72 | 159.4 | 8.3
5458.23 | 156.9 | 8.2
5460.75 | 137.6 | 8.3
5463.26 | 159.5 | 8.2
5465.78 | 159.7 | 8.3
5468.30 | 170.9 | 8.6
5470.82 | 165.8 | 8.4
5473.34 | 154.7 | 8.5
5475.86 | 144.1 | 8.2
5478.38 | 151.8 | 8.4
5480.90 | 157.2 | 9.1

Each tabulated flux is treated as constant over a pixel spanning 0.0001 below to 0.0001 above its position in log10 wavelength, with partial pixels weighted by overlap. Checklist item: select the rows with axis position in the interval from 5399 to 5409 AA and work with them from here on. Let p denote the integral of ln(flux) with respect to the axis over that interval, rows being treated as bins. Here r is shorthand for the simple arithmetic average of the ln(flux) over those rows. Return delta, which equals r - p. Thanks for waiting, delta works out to -45.1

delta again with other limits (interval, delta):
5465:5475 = -45.8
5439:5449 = -45.4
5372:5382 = -45.1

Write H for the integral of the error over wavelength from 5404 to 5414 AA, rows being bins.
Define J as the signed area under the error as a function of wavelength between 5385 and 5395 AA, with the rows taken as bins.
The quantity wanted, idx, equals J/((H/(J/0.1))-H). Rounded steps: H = 91.2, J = 85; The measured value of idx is -0.933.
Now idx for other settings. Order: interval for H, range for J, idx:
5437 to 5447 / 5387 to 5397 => -0.993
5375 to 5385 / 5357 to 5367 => -0.966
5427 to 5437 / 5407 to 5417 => -1.032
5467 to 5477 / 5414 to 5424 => -1.024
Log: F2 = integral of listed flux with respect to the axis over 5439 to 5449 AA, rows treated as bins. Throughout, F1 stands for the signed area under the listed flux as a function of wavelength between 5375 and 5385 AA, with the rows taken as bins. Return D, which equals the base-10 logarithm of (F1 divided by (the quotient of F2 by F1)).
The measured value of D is 3.22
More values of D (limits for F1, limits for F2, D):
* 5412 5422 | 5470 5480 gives 3.21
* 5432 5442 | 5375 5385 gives 3.17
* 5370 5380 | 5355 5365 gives 3.15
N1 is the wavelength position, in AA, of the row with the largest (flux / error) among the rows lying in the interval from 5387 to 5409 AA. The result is 5388.30 AA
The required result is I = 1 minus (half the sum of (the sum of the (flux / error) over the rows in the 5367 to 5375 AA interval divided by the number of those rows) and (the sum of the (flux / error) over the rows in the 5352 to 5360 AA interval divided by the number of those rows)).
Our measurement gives -15.4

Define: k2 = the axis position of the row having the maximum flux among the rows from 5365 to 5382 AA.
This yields 5378.39 AA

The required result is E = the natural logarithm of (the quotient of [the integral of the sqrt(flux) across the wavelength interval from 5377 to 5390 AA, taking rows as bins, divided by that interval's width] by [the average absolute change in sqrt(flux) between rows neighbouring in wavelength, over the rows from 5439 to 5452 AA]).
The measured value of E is 3.7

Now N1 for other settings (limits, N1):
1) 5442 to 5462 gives 5443.17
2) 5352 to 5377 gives 5356.14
